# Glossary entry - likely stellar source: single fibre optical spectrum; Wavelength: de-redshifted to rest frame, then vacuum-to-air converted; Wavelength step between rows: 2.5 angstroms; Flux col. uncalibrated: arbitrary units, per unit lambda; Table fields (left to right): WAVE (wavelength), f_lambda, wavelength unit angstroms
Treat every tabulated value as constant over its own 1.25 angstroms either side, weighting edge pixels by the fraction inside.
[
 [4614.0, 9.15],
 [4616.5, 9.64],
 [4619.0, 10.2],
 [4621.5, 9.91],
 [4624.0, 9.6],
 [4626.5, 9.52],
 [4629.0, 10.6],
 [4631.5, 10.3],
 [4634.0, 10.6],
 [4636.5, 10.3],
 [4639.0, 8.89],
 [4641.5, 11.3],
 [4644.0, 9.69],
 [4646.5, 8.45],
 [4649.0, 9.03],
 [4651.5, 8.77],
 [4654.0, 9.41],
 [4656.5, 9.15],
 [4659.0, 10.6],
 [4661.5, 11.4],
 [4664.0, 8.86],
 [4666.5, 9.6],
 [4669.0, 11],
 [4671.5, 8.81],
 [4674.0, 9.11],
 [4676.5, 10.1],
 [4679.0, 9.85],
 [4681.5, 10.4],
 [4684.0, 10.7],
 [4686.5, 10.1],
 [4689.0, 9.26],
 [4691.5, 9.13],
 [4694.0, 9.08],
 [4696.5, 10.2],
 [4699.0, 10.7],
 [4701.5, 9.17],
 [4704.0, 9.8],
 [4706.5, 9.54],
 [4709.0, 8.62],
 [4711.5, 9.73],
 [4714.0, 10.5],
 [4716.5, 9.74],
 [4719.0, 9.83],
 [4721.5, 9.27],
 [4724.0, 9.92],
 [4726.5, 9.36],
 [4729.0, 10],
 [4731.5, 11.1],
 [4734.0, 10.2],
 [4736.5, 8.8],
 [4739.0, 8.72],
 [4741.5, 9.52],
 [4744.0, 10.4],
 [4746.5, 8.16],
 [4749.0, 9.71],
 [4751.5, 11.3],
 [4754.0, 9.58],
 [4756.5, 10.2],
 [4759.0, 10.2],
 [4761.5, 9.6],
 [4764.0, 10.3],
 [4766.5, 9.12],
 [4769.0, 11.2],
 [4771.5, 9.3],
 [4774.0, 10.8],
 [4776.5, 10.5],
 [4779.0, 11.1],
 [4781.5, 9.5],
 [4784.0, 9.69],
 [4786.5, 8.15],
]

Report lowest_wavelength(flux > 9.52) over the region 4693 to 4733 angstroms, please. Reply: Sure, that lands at 4696.5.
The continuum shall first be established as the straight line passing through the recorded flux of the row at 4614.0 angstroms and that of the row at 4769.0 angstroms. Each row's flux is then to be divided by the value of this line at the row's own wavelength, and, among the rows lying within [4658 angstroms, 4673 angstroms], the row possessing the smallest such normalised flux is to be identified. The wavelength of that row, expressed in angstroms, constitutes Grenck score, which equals 4671.5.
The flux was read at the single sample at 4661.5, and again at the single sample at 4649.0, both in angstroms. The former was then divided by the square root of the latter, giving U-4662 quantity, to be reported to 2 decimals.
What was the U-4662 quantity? 3.79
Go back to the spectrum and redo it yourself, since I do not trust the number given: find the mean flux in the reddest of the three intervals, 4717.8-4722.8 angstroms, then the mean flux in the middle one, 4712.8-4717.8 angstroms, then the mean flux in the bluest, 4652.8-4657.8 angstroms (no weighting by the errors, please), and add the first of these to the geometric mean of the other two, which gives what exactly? 19.2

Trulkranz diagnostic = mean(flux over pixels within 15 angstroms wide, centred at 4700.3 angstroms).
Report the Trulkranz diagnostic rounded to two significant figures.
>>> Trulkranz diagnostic 9.7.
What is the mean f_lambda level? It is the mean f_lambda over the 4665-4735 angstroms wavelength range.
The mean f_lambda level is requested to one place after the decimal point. 9.8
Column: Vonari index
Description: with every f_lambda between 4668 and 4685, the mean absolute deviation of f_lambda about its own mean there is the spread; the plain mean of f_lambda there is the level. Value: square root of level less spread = 3.06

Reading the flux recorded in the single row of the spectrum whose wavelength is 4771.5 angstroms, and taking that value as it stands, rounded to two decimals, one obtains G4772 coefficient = 9.30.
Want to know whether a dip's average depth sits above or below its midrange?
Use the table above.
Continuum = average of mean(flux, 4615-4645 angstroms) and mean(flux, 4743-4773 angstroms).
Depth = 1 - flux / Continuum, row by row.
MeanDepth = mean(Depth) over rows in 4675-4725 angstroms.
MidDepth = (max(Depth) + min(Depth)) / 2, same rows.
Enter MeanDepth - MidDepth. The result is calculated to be -0.012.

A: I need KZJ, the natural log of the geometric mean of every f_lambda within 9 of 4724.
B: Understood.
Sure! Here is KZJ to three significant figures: 2.29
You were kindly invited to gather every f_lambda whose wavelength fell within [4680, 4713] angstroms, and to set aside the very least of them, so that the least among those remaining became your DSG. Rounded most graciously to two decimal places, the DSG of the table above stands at 9.08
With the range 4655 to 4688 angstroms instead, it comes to 8.86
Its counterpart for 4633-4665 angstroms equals 8.77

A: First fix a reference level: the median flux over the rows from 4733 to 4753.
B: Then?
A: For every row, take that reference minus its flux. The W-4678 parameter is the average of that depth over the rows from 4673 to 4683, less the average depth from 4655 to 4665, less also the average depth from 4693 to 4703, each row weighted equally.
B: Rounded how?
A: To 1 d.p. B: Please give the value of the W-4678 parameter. 0.3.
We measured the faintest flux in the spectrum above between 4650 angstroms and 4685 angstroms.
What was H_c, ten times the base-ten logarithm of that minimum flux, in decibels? 9.43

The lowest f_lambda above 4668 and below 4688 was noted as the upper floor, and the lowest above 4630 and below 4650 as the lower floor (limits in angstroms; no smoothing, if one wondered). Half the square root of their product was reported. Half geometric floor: 4.31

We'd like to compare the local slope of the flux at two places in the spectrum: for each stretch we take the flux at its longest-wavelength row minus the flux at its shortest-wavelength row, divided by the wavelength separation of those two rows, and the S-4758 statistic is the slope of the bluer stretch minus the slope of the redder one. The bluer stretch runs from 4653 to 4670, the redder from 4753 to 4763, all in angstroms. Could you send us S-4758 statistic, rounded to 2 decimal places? 0.10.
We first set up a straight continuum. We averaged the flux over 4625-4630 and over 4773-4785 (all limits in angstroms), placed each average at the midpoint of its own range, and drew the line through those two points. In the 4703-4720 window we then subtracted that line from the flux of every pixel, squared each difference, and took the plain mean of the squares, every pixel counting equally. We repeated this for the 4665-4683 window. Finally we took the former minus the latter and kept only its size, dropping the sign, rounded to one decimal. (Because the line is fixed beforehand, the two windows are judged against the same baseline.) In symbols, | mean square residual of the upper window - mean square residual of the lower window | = 0.0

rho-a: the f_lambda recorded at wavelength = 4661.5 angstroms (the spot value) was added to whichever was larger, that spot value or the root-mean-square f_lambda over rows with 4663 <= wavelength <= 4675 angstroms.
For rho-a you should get 22.8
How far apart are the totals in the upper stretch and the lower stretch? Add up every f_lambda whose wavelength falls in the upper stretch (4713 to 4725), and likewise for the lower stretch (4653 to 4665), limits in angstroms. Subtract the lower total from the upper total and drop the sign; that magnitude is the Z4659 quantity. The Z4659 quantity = 0.2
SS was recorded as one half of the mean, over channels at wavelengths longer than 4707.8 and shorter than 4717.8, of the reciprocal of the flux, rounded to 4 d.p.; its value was 0.0521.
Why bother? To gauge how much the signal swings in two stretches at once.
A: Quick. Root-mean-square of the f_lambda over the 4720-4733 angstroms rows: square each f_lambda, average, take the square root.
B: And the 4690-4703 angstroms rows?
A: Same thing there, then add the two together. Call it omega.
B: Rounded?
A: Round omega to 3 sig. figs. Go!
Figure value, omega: 19.6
